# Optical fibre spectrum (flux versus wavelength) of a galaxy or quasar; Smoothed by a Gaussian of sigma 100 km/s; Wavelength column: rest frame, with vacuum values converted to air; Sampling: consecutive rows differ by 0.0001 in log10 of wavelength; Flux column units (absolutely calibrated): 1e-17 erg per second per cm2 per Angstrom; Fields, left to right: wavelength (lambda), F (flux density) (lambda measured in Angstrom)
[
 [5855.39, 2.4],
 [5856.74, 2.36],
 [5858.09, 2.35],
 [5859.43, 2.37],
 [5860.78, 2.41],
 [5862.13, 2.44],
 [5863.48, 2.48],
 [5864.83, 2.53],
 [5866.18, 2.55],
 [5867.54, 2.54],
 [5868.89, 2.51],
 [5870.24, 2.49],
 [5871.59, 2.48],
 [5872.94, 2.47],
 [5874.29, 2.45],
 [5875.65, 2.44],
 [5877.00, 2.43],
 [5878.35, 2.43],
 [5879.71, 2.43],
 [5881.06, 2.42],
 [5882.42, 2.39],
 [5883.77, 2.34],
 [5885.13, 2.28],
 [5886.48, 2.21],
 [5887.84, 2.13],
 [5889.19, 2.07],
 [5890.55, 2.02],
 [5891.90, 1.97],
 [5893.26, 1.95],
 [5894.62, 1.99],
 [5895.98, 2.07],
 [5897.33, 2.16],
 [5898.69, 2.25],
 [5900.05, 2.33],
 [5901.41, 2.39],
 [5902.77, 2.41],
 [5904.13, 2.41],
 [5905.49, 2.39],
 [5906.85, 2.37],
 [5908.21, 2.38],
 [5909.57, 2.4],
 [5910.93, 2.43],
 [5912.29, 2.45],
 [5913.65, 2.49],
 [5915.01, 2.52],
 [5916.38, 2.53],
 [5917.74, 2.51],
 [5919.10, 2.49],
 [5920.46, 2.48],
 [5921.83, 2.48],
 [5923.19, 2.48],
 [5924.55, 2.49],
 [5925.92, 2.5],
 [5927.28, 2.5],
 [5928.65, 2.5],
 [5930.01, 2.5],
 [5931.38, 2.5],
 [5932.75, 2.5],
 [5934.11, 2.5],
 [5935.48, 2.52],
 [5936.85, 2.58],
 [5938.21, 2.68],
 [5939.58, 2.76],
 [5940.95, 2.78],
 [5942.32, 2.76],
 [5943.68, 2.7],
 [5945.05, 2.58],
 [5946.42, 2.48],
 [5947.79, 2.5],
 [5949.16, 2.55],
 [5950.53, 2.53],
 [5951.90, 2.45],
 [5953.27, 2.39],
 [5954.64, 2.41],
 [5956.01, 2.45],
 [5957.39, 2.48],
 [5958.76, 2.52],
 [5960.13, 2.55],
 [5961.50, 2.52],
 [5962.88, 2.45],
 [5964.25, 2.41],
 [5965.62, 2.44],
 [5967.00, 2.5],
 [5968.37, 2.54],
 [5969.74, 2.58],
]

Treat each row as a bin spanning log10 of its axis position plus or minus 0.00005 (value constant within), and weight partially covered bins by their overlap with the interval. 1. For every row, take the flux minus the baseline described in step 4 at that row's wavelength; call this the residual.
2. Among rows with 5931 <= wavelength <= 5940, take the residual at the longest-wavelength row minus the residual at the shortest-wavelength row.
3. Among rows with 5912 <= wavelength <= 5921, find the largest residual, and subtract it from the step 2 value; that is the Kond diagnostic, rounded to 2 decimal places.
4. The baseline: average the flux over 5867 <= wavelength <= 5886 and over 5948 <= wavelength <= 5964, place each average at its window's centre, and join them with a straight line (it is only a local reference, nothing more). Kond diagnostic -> 0.18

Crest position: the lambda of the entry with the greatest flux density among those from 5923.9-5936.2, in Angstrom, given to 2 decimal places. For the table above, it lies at 5935.48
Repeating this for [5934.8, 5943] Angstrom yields 5940.95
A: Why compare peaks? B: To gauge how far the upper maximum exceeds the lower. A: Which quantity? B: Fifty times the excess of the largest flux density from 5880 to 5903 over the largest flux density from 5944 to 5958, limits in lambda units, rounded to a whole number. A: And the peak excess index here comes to -8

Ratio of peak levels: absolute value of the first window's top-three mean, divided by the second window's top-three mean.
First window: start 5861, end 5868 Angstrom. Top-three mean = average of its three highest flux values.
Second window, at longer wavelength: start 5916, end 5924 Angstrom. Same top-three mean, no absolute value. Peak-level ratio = 1.01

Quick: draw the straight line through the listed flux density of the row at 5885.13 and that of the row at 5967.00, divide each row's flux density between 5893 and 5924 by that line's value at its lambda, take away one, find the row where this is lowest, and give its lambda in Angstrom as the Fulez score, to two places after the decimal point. 5893.26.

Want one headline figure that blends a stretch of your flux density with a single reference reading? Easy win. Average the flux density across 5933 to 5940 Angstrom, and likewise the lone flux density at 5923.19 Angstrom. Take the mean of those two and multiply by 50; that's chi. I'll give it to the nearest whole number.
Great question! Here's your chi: 127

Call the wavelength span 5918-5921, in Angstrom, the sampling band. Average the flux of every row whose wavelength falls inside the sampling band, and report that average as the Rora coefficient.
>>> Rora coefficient 2.49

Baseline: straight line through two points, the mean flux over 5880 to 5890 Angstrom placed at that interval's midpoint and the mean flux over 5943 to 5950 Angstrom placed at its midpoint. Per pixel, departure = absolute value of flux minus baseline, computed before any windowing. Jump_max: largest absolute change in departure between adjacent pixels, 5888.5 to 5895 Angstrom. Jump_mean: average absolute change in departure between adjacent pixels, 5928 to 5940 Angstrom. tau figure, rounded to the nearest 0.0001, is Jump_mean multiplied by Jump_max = 0.0018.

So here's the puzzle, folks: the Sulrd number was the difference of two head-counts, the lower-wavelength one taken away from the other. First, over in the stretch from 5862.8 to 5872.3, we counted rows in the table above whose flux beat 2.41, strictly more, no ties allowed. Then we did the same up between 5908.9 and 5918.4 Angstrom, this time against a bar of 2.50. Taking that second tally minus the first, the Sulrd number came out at -4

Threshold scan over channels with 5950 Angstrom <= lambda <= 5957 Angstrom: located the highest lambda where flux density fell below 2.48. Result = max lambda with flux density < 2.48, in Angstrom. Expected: 5956.01 Angstrom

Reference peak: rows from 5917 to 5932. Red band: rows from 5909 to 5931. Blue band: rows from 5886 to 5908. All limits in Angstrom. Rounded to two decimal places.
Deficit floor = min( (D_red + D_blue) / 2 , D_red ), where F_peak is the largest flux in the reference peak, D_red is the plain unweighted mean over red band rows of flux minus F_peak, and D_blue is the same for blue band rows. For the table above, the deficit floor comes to -0.17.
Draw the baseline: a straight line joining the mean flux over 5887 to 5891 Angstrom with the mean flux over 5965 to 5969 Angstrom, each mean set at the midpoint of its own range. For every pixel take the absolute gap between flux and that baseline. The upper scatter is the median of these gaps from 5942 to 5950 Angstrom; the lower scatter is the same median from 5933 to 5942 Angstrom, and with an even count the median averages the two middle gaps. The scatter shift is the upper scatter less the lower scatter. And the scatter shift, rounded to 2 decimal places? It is -0.12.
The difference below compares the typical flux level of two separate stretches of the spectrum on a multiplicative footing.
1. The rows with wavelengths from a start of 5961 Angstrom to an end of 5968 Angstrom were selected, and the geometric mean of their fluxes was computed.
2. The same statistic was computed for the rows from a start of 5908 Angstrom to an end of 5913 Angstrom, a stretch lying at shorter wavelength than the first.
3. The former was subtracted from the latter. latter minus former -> 0.0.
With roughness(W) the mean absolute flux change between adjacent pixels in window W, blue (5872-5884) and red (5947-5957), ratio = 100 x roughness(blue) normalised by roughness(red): 36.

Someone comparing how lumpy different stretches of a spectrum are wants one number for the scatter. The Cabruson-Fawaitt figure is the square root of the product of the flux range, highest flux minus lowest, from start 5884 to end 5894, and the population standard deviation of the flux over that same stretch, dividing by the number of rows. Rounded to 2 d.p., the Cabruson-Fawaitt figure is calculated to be 0.19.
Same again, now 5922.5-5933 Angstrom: 0.01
